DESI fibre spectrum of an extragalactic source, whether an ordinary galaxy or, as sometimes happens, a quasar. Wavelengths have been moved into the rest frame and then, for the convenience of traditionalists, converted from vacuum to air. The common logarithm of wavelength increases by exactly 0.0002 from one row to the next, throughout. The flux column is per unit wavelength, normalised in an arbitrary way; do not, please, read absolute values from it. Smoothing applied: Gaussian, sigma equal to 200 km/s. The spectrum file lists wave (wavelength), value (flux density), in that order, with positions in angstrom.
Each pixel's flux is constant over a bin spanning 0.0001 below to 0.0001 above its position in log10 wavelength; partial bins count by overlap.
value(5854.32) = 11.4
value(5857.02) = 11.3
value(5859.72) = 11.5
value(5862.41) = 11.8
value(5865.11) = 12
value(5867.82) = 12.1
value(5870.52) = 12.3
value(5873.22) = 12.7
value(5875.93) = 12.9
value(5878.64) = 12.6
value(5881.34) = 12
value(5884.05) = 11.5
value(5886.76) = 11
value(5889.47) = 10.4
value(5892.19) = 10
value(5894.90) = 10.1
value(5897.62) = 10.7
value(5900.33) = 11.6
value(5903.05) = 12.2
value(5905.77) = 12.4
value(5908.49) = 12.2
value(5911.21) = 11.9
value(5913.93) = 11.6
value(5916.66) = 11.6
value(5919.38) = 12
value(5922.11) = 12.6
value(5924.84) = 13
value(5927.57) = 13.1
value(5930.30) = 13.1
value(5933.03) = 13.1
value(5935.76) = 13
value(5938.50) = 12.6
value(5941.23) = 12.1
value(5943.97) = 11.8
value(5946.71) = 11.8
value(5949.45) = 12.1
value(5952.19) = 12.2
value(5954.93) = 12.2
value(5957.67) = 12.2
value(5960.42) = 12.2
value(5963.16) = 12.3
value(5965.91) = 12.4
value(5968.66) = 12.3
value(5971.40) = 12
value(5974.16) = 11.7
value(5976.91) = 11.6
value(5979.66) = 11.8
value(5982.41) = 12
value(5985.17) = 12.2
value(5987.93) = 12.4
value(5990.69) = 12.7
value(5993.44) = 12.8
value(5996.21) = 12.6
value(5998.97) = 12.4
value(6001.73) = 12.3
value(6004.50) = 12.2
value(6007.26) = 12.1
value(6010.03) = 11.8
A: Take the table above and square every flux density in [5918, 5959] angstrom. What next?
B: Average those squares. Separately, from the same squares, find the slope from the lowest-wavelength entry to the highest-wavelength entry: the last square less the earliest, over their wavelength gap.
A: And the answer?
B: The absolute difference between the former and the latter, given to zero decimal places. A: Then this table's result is 155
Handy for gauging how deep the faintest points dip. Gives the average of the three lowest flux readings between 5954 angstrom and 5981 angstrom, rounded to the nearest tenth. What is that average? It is 11.7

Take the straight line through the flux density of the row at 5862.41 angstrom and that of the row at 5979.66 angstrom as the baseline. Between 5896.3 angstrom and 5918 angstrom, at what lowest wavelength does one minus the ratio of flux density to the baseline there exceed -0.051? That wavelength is 5897.62 angstrom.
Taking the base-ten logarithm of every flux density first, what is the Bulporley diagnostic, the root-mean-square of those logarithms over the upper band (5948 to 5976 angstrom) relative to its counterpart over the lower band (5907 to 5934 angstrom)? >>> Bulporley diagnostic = 0.99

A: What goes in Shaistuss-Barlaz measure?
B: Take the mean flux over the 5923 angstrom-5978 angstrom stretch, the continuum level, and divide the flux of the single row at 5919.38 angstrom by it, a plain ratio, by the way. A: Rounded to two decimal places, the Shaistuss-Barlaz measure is 0.97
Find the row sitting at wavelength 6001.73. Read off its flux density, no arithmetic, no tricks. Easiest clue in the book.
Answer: 12.3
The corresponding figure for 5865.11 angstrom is 12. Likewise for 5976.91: 11.6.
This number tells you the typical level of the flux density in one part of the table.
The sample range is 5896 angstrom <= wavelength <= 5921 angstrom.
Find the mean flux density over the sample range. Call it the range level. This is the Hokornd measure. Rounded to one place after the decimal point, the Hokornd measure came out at 11.8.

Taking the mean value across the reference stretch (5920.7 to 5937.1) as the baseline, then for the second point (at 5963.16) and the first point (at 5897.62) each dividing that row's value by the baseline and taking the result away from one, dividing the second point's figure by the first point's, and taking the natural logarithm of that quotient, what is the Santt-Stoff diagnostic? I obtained -1.2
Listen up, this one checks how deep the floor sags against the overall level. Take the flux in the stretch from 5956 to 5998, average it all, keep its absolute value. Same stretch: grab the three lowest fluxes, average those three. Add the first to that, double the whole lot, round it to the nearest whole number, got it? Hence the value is 48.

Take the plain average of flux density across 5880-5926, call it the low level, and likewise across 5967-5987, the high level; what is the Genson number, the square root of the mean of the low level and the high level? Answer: 3.43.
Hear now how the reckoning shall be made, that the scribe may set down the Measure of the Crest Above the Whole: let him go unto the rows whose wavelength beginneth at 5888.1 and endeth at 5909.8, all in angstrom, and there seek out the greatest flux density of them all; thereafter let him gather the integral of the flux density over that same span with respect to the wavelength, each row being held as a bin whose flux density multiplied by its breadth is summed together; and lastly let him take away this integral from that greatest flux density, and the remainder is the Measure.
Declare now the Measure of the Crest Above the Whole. -231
